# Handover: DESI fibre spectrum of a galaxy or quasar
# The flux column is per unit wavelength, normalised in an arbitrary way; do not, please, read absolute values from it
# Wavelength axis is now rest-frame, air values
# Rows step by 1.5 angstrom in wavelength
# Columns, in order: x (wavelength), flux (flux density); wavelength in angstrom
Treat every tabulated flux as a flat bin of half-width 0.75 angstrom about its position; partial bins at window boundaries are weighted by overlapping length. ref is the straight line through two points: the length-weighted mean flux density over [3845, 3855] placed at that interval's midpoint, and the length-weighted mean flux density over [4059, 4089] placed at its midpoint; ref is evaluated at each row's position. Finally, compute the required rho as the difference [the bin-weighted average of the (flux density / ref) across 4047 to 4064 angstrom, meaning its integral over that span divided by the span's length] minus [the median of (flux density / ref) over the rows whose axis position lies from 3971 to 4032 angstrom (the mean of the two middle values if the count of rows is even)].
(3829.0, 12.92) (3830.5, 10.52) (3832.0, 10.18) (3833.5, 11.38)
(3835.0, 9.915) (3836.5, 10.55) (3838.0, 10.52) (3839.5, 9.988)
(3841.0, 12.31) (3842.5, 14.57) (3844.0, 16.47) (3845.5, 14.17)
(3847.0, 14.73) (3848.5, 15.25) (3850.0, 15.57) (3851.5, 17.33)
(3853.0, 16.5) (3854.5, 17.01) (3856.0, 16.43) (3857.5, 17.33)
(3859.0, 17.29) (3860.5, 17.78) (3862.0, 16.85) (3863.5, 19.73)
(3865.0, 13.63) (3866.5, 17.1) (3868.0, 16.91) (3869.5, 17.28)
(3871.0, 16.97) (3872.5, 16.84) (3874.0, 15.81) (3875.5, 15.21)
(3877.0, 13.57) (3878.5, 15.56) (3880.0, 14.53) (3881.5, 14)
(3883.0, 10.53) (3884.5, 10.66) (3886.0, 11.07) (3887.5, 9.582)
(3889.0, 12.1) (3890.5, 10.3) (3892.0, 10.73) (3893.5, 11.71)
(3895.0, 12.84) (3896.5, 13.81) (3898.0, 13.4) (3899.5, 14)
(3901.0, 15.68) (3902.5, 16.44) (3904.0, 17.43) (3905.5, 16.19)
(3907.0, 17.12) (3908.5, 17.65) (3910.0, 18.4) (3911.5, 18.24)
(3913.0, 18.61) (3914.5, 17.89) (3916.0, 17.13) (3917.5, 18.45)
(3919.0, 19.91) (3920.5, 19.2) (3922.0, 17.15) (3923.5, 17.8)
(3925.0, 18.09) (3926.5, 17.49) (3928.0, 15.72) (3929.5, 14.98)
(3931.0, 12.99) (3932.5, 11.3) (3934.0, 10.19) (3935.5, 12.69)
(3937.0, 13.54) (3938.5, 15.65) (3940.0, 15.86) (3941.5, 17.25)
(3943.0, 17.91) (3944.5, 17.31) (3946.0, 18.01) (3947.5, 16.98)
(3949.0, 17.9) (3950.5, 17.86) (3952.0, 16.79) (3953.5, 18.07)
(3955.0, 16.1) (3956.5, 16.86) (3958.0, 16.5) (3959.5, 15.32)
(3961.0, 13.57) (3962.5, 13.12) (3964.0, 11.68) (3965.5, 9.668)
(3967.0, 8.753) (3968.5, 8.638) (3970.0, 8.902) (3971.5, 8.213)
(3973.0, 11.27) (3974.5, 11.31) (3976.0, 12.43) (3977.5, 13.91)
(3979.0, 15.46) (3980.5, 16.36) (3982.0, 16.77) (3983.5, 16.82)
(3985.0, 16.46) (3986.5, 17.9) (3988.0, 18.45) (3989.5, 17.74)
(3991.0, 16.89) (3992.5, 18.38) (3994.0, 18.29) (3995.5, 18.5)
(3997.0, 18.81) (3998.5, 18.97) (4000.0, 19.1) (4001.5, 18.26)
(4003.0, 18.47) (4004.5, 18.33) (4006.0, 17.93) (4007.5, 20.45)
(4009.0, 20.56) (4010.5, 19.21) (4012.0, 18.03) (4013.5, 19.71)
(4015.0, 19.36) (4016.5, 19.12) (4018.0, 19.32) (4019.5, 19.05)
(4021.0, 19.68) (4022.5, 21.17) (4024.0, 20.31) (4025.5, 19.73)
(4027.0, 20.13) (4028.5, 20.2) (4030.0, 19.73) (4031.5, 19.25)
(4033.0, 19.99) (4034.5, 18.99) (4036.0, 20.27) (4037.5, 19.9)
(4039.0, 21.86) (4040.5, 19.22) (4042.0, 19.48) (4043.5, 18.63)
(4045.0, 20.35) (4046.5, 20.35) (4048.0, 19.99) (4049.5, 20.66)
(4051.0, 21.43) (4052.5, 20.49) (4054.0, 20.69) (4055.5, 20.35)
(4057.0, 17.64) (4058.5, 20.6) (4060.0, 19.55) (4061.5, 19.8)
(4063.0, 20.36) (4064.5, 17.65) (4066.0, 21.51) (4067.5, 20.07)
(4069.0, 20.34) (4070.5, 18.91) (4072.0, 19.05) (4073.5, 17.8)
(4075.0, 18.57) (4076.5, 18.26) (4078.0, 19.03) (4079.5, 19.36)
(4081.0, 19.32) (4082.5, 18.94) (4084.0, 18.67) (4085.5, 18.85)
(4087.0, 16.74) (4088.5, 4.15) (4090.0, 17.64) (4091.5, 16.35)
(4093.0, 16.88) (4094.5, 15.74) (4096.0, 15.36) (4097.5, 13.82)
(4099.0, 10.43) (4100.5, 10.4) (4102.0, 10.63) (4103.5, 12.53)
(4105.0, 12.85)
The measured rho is 0.05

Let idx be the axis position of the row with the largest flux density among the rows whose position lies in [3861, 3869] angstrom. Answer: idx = 3863.5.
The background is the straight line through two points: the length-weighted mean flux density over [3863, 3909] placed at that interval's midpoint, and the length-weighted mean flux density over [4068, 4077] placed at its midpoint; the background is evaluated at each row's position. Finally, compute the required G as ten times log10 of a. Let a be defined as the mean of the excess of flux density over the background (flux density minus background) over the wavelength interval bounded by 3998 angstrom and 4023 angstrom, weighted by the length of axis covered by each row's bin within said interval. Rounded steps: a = 1.8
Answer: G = 2.6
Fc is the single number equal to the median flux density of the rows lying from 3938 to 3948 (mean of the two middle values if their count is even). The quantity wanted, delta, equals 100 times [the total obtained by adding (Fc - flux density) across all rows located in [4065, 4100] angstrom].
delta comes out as 96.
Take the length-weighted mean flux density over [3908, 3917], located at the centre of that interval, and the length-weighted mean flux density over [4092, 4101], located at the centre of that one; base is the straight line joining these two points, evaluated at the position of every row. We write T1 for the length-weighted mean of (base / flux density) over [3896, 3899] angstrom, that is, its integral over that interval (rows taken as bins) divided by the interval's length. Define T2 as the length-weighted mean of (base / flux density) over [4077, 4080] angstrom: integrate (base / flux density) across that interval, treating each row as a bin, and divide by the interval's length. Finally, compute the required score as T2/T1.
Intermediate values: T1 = 1.35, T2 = 0.8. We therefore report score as 0.56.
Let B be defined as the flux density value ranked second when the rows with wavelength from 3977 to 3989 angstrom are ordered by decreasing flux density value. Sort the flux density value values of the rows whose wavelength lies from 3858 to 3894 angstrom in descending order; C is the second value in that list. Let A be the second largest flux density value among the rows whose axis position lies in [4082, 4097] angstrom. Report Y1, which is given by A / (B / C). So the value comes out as 19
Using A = 18.85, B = 17.9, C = 17.78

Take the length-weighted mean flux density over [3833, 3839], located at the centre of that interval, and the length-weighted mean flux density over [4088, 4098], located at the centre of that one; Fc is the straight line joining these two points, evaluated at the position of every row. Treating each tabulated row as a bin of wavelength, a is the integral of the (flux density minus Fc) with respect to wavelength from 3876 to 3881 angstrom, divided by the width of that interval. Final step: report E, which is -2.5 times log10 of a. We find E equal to -1.3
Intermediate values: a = 3.4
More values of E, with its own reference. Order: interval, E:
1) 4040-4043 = -1.9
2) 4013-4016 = -2.0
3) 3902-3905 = -1.8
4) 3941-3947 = -1.8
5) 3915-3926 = -2.0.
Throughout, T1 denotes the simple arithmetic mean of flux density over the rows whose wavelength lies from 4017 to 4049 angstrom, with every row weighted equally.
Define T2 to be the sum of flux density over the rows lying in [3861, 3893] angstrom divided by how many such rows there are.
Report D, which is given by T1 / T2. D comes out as 1.4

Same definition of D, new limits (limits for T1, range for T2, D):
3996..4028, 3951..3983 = 1.5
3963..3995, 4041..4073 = 0.7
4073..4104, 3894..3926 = 0.9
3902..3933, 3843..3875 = 1.0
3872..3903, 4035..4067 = 0.7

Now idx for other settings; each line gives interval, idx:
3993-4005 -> 4000.0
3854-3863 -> 3860.5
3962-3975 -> 3962.5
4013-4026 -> 4022.5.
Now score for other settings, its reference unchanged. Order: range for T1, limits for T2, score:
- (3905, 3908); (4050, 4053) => 0.66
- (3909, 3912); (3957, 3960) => 1.07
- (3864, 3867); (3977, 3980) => 0.90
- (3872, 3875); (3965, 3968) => 1.58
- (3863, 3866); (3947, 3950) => 0.82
